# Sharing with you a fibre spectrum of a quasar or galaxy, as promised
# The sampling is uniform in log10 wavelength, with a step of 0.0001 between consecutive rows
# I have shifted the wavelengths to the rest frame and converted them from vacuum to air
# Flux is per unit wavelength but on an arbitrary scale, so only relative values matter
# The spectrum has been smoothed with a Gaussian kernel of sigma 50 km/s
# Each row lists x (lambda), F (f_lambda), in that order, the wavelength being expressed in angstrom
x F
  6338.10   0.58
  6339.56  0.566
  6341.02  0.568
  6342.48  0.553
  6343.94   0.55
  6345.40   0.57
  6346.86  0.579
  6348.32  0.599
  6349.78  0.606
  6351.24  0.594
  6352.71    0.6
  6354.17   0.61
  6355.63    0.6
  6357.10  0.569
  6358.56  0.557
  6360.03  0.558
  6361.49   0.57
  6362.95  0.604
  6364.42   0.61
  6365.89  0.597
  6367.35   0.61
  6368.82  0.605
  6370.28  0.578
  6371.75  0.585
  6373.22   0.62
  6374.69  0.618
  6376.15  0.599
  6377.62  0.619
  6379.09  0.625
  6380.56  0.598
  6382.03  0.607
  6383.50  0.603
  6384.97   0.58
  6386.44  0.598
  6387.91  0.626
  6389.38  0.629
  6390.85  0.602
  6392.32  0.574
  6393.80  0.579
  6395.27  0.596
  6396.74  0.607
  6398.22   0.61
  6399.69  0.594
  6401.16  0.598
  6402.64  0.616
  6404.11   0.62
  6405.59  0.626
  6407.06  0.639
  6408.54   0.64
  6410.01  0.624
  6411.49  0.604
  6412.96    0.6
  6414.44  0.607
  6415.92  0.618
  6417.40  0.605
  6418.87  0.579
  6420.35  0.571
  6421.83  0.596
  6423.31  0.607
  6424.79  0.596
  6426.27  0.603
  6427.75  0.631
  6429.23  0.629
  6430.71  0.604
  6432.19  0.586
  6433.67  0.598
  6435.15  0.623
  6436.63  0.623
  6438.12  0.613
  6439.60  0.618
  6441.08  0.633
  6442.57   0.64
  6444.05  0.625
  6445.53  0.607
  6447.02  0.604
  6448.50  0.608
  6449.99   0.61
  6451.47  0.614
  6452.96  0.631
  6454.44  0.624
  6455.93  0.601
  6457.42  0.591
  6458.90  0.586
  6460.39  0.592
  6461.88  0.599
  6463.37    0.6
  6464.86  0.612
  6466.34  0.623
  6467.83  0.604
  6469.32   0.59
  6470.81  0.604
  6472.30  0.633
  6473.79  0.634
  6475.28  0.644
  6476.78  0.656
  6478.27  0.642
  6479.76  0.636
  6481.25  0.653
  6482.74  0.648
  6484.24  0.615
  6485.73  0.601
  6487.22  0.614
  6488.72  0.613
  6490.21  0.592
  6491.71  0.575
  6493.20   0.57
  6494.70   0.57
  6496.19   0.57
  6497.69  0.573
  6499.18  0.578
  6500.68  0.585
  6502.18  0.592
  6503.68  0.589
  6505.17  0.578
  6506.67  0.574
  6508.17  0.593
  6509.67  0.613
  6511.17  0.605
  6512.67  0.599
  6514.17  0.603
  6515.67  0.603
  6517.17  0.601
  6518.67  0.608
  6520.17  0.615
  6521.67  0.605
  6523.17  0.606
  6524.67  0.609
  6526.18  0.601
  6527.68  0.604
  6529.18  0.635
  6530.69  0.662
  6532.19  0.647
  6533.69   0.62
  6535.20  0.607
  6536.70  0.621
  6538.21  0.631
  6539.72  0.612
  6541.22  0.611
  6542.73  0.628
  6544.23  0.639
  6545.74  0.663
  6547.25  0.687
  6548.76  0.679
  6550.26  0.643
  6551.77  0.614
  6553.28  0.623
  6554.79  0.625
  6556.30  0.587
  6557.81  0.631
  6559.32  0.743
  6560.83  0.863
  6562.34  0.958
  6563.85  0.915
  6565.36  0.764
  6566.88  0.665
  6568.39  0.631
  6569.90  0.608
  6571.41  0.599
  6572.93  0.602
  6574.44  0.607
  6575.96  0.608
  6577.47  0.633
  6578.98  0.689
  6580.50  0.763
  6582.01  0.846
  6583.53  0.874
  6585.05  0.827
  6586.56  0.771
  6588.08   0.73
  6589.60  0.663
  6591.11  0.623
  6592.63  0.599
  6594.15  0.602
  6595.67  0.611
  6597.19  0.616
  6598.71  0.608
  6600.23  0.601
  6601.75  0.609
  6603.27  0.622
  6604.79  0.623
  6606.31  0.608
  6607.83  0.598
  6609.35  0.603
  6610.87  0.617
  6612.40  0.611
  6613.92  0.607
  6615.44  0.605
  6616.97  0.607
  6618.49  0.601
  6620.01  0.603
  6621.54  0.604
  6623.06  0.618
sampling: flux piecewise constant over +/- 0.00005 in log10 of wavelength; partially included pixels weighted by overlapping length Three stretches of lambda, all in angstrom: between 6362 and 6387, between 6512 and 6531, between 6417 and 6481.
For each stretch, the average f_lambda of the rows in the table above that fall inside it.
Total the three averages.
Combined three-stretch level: 1.83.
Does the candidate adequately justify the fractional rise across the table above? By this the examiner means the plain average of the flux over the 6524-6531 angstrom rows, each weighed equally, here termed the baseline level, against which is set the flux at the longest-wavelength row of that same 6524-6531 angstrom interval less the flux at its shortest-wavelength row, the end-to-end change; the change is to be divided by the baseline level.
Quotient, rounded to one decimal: 0.1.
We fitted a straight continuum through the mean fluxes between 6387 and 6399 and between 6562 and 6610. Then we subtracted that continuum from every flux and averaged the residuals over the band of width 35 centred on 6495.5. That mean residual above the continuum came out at -0.043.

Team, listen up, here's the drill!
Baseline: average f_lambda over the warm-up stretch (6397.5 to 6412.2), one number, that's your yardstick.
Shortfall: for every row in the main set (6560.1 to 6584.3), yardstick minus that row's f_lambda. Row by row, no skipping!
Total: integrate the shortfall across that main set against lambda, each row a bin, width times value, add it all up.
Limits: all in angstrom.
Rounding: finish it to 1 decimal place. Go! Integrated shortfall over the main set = -2.6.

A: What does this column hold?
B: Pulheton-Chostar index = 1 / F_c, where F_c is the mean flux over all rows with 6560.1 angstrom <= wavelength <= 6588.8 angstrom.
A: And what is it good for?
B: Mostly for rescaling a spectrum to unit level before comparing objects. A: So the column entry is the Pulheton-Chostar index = 1.36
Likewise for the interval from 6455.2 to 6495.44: 1.64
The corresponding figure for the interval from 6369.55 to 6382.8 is 1.65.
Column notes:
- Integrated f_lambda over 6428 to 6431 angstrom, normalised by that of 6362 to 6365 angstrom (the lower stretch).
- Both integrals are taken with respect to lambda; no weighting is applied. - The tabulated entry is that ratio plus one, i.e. 2.03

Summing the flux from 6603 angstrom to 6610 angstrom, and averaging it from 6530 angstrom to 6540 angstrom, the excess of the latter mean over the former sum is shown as -2.4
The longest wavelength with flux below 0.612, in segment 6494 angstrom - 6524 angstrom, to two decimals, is 6523.17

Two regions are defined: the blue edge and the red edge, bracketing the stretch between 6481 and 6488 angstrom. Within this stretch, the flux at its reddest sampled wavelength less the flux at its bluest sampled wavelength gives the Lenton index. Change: -0.04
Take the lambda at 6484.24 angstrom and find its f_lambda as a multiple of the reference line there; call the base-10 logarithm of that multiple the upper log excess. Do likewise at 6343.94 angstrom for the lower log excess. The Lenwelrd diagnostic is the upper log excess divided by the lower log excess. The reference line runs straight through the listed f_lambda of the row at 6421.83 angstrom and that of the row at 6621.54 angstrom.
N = -0.4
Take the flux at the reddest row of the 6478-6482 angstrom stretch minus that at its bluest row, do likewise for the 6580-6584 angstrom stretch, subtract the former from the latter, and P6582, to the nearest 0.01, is 0.10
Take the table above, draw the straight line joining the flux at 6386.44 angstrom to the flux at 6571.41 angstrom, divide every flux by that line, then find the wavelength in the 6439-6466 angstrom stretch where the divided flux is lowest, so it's 6458.90 angstrom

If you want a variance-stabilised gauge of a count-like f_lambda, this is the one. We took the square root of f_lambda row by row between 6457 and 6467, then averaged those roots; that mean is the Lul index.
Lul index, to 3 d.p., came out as 0.775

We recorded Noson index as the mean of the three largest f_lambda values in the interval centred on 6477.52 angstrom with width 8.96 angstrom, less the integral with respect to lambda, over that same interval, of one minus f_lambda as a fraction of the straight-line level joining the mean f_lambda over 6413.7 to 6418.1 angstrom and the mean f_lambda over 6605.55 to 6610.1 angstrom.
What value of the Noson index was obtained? 1.2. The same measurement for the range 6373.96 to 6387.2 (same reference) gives 0.5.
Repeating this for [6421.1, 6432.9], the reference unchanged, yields 0.6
